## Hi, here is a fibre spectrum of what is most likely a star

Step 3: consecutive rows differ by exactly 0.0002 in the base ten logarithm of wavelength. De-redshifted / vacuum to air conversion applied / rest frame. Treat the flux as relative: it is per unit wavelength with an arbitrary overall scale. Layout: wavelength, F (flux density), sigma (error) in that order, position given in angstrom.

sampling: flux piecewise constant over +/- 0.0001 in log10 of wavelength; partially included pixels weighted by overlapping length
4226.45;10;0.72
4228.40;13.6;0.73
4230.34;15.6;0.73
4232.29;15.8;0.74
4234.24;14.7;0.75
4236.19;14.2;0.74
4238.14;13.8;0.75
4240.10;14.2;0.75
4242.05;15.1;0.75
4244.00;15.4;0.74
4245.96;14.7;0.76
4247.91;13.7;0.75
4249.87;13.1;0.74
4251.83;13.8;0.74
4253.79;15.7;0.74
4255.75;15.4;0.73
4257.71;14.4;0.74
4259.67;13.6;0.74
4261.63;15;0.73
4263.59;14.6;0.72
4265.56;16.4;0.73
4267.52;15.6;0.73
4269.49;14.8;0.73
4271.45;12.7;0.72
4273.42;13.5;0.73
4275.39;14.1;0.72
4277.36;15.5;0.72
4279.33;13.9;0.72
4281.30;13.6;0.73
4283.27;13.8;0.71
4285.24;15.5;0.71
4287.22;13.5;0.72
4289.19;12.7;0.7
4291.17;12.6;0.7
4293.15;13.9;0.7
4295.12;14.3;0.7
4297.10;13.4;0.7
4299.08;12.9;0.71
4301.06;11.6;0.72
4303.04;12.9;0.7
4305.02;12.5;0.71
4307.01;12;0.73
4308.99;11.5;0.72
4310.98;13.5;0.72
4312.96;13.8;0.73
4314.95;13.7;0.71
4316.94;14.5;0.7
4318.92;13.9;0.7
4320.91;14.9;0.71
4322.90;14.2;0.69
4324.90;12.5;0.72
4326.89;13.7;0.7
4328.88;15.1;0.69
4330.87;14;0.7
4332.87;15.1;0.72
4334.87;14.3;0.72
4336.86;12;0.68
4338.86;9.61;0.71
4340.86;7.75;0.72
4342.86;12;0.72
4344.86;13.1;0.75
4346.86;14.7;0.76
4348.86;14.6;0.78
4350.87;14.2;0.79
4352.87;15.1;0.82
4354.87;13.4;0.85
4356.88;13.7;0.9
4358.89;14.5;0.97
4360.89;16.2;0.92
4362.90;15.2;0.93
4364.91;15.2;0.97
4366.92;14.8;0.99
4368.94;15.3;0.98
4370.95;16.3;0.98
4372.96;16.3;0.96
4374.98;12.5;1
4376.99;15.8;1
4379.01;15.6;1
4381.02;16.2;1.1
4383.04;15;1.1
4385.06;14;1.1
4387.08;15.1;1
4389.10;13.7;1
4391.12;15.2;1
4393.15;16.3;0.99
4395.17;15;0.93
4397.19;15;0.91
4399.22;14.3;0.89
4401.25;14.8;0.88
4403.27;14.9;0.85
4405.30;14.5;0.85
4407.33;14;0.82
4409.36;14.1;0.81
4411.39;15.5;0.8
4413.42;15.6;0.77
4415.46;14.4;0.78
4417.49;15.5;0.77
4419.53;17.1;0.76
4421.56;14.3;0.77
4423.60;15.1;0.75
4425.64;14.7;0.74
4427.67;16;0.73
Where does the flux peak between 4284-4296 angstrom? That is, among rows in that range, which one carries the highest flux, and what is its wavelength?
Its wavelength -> 4285.24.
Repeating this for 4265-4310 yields 4265.56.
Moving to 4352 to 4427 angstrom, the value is 4419.53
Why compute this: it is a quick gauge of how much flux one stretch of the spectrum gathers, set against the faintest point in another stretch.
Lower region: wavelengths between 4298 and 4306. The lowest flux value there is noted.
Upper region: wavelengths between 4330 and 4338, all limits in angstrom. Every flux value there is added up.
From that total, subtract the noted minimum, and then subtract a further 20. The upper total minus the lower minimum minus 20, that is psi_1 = 23.8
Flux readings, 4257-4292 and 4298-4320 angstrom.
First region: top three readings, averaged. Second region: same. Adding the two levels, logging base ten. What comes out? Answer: 1.476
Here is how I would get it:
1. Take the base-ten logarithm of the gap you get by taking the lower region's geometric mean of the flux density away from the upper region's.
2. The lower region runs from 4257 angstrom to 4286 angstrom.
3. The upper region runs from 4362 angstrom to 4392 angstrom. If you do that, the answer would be -0.2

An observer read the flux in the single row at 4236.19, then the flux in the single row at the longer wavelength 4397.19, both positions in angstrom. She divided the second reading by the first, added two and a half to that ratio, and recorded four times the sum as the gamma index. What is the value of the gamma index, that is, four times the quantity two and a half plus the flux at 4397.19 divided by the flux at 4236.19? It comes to 14.2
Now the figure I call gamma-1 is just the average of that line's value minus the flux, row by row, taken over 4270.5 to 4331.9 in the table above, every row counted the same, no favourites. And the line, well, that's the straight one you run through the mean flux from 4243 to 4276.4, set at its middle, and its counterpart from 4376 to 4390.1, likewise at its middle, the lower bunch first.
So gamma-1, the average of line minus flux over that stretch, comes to 1.1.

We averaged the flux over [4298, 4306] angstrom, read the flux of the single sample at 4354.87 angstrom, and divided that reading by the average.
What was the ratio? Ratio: 1.07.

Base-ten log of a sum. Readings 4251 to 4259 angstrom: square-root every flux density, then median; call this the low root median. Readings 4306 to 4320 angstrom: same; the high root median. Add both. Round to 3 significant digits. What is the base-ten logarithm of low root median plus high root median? 0.879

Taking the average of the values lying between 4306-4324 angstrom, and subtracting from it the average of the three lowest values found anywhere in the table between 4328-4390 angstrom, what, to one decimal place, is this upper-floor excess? 3.8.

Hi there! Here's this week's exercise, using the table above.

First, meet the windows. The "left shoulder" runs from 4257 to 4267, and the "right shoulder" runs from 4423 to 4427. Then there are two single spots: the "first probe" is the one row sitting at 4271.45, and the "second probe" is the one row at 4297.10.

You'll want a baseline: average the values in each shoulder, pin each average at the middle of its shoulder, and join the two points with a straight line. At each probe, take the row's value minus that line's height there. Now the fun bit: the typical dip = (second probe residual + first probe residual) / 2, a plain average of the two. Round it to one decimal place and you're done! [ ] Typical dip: -1.8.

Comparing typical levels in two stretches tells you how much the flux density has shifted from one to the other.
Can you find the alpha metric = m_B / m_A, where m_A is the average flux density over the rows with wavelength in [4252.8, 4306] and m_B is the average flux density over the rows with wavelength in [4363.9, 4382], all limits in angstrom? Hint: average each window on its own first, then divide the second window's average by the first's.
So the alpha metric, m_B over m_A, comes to 1.09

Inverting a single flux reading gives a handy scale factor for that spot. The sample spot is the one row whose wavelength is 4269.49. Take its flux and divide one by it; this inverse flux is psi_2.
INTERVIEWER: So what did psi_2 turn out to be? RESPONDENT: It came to 0.0676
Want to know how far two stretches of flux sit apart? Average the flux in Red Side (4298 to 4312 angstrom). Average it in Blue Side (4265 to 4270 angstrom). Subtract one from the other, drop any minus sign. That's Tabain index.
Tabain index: 3.19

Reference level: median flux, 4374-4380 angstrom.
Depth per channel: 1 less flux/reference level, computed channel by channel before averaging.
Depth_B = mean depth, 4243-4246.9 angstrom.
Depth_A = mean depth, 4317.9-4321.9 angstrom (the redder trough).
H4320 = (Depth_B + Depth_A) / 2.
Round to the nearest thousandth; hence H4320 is 0.056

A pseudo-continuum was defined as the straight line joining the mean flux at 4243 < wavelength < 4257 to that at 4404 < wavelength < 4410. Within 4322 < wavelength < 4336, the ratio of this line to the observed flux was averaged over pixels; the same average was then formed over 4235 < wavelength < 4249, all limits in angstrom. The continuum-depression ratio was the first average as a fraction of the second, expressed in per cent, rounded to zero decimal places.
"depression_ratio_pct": 101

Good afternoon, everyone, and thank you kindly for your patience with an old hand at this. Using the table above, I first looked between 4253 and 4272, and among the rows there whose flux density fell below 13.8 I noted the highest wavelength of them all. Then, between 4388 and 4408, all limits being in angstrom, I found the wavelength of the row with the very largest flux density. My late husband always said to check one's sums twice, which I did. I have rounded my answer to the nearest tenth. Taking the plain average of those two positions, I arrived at 4332.3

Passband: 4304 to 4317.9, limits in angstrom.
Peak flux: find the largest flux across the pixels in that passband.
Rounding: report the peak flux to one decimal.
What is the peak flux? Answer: 14.5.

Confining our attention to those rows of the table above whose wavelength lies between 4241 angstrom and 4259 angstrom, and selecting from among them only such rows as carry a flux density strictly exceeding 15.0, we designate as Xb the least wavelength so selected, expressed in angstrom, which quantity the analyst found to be 4242.05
